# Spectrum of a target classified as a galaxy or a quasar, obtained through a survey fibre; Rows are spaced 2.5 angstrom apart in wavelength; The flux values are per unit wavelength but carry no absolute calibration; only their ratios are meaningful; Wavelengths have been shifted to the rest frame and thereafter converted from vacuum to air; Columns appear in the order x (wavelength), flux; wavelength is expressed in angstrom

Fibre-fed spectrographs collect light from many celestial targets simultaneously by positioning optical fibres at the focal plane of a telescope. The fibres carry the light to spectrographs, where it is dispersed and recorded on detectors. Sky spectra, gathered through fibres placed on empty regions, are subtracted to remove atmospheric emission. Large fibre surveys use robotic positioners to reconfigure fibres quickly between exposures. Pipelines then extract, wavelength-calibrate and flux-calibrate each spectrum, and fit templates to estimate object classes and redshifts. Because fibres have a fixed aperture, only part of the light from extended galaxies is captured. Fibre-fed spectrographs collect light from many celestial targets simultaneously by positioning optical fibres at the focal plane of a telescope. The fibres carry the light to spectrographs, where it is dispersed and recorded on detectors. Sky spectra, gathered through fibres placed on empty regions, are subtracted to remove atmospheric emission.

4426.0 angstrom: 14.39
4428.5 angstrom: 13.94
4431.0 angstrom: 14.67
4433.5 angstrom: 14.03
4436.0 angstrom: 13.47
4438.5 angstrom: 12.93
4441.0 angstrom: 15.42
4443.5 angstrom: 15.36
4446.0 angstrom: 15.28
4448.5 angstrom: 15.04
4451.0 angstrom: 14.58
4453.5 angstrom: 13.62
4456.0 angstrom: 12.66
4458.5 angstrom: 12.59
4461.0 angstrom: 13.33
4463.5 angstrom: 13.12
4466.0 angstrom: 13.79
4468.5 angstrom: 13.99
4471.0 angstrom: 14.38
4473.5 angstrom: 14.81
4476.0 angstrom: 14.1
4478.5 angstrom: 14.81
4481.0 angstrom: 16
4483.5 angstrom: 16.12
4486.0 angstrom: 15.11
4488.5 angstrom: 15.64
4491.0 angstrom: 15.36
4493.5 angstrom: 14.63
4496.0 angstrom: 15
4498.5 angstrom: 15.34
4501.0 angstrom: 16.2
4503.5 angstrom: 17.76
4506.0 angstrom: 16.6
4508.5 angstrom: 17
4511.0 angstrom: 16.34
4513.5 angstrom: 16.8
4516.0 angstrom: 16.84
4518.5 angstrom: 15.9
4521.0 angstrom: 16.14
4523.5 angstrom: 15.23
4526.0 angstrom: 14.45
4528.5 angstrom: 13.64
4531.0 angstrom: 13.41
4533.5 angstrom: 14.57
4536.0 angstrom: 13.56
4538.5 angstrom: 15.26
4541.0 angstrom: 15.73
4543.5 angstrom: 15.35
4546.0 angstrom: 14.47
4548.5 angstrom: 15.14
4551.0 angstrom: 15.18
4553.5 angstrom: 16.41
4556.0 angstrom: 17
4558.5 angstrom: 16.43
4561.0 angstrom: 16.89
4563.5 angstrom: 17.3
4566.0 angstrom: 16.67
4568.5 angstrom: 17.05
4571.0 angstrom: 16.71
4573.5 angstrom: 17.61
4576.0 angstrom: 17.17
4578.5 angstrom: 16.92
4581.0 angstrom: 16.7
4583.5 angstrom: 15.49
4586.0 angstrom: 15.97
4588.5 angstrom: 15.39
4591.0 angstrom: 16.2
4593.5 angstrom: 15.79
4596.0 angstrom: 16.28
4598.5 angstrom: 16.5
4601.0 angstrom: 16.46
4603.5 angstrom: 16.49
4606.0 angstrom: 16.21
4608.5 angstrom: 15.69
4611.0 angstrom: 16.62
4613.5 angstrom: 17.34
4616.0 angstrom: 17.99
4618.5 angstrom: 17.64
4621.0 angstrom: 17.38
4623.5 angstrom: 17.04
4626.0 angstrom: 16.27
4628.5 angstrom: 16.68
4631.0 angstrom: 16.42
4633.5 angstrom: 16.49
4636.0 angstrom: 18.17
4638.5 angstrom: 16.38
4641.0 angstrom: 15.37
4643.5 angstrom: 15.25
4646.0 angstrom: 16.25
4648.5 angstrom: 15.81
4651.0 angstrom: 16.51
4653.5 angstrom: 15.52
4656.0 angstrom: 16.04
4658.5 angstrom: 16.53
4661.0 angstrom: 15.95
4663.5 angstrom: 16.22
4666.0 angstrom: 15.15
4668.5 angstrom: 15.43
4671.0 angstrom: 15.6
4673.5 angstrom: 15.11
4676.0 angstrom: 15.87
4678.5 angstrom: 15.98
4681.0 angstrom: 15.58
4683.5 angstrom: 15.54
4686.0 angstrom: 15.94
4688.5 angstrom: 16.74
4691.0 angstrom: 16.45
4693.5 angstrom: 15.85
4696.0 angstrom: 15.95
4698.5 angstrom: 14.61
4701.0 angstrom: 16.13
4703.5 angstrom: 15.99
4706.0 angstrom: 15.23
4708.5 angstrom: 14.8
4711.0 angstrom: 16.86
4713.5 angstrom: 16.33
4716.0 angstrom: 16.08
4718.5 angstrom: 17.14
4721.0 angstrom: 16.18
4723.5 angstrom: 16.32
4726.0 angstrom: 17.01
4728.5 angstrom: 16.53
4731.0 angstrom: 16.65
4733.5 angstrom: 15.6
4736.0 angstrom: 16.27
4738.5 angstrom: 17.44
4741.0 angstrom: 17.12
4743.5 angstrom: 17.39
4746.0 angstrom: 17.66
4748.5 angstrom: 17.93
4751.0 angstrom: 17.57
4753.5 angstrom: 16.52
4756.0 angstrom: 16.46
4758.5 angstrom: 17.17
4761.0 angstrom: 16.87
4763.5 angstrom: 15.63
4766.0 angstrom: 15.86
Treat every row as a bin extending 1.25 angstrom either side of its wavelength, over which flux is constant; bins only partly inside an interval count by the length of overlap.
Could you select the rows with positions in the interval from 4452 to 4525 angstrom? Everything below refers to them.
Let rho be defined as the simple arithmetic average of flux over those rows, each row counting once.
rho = 15.1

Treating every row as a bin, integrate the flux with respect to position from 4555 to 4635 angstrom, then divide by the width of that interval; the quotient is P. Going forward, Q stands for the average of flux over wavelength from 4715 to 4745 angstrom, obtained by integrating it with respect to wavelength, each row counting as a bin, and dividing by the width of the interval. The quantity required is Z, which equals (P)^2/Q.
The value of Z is 16.6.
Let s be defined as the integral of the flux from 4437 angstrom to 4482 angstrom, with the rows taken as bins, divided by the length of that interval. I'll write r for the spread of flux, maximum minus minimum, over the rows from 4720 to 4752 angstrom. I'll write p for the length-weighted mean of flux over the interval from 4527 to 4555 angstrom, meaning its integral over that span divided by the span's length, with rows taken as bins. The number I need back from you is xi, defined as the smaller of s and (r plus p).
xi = 14.2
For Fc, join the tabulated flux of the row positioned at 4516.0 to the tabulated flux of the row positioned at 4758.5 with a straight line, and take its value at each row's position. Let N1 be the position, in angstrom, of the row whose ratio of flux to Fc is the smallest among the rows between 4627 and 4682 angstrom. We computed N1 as 4673.5 angstrom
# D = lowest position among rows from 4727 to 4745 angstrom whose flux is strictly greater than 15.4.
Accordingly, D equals 4728.5 angstrom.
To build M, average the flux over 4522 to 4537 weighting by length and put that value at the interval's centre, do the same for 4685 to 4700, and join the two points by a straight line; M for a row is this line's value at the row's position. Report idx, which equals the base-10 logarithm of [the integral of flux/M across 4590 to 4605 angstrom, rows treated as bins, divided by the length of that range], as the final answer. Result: 0.038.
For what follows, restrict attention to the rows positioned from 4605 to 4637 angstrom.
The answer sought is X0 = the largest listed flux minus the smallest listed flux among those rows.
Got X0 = 2.5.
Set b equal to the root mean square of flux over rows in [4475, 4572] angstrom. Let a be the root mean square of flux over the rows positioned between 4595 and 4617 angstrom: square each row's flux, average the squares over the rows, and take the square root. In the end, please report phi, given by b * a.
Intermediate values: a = 16.6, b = 15.73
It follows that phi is 262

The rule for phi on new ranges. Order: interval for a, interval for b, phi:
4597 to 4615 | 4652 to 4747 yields 266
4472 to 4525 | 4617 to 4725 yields 255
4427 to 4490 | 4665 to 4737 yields 230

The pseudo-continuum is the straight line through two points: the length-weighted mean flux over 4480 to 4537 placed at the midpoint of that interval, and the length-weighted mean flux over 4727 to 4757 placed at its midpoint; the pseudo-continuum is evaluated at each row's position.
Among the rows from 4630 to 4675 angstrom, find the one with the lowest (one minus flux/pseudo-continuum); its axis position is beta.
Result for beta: 4636.0 angstrom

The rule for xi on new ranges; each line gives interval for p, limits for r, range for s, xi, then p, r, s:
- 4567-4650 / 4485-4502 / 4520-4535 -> 14.5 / 16.5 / 1.6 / 14.5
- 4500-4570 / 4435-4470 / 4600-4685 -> 16.3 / 15.8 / 2.8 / 16.3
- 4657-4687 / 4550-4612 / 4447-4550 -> 15.0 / 15.7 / 2.4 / 15.0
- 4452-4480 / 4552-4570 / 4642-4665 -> 14.7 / 13.8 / 0.9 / 16.0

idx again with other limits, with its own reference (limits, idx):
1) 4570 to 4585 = 0.057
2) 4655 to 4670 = 0.008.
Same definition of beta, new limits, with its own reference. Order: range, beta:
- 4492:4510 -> 4503.5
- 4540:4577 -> 4573.5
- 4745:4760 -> 4748.5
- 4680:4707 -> 4688.5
